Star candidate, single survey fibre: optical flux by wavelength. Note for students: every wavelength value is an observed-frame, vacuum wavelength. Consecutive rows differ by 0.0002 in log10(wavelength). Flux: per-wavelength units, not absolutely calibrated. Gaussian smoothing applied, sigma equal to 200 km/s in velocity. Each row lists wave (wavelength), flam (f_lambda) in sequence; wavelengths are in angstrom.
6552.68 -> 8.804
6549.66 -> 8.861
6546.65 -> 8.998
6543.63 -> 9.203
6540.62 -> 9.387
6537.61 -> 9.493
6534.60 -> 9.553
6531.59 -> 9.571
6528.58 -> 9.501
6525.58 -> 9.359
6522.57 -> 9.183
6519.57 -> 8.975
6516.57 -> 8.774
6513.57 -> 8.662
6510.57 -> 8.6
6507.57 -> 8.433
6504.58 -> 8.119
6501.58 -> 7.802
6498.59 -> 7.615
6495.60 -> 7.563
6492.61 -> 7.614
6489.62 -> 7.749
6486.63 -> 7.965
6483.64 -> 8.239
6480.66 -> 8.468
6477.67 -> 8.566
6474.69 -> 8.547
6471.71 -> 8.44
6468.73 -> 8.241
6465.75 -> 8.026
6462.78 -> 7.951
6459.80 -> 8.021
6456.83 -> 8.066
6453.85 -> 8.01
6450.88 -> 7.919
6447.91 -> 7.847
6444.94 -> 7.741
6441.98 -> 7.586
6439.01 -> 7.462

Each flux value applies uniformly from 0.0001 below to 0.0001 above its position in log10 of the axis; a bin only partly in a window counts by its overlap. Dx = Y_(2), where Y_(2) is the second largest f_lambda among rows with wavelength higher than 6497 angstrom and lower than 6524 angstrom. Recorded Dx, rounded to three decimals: 8.975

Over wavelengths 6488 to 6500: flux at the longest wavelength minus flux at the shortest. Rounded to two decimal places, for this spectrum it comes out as -0.13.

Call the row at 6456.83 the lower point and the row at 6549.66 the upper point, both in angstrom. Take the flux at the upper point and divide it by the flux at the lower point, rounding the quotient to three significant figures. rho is 1.10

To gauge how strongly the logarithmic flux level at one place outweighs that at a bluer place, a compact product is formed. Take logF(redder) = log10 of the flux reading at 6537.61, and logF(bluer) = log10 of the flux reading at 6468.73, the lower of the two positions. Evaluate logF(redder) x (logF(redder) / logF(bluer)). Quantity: 1.04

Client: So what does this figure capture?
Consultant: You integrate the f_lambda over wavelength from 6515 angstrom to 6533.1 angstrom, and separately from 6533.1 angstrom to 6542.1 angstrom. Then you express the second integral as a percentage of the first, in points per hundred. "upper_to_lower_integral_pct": 51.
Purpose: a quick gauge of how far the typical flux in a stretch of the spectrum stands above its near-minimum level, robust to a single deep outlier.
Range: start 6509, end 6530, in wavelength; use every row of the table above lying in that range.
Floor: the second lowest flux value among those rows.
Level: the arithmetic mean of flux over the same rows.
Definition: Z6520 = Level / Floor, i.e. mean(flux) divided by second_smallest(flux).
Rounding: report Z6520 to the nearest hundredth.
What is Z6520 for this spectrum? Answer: 1.04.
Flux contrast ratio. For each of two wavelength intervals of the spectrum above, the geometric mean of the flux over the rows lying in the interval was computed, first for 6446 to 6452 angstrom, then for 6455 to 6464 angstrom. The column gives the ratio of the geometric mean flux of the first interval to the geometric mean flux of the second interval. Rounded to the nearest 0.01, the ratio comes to 0.98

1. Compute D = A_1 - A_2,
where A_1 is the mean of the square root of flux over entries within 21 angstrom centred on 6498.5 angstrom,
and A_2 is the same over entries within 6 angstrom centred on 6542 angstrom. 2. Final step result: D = -0.25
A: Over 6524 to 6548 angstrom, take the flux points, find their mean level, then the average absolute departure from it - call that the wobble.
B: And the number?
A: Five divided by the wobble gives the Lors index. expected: 34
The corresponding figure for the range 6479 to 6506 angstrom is 19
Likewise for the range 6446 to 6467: 82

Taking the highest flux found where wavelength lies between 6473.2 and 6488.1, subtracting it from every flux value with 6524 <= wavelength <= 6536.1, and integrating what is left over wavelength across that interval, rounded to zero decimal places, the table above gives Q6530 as 11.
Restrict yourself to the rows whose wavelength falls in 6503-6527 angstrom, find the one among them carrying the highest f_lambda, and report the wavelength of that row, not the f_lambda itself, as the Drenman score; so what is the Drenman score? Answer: 6525.58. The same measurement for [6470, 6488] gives 6477.67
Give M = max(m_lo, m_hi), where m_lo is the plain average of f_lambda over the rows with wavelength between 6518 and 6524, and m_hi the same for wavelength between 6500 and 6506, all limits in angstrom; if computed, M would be 9.1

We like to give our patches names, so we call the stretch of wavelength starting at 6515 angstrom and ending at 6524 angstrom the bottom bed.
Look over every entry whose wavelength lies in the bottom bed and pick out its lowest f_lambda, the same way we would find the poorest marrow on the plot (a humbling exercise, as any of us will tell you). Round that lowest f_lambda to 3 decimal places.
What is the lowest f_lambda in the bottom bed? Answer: 8.774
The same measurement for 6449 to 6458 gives 7.919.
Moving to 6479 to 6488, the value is 7.965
